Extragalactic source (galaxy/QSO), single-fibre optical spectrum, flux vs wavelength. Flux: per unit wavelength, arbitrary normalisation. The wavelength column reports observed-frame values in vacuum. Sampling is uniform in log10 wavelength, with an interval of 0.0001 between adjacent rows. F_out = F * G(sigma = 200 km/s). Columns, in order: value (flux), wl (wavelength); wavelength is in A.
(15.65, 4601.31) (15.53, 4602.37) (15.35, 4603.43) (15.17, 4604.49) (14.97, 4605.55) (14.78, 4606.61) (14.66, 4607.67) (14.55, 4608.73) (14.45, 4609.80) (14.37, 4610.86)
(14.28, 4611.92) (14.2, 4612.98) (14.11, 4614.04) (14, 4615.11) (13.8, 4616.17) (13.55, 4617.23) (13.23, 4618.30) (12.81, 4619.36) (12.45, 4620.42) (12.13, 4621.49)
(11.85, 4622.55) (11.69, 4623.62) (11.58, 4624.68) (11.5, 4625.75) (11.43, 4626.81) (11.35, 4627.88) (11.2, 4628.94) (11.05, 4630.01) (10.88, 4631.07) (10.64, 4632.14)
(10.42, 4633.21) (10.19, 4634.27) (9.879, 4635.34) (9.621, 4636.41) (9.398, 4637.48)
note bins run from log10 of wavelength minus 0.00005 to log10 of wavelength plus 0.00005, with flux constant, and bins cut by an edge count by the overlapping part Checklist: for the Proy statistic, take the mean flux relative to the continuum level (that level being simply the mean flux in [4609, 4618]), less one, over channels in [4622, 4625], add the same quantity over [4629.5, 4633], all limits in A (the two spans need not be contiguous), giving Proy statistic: -0.40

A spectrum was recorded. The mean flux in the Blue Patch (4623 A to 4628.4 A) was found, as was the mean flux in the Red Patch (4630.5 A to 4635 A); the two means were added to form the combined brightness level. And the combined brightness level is 22.0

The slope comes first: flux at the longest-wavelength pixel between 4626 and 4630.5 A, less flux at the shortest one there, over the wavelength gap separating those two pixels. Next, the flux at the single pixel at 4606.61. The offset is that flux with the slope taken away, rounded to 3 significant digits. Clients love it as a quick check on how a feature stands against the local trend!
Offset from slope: 14.9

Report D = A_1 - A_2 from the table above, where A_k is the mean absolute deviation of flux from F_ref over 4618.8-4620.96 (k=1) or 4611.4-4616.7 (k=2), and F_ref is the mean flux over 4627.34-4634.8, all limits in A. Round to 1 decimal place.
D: -1.4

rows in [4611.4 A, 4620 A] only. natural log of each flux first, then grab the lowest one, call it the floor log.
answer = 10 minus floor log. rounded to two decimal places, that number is 7.45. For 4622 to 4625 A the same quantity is 7.55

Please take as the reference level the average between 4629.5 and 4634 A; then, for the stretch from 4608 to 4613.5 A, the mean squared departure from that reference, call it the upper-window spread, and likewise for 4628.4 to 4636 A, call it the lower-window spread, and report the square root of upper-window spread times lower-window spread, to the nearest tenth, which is 1.7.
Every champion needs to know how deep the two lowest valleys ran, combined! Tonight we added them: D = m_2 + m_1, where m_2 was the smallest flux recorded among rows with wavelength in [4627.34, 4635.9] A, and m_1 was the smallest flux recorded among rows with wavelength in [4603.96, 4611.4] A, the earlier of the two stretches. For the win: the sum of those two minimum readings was 24.2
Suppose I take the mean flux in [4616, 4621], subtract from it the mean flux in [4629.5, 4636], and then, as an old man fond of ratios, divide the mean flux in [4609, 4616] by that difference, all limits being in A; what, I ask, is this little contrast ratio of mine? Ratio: 5.4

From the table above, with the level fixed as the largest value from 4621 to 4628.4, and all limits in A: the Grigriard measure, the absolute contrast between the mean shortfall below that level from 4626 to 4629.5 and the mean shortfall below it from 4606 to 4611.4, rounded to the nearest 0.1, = 3.2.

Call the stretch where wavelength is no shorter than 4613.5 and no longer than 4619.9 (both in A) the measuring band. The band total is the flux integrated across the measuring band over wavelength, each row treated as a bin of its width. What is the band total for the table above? 87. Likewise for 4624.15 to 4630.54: 73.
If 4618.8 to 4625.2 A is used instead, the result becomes 77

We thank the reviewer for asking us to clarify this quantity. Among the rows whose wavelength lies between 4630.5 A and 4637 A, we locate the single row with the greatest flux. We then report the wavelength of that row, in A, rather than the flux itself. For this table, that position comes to 4631.07 A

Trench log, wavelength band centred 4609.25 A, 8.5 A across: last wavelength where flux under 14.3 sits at 4612.98 A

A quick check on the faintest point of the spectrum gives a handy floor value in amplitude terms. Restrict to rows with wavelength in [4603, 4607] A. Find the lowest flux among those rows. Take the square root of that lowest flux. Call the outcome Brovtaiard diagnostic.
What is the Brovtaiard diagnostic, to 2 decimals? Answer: 3.84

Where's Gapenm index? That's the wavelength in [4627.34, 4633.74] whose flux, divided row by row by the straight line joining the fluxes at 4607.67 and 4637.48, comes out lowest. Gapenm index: 4627.88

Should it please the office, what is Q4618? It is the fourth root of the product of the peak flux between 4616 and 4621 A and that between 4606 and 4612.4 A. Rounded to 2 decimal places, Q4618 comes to 3.78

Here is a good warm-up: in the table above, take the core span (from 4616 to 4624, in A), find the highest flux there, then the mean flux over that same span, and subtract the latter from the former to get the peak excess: 1.1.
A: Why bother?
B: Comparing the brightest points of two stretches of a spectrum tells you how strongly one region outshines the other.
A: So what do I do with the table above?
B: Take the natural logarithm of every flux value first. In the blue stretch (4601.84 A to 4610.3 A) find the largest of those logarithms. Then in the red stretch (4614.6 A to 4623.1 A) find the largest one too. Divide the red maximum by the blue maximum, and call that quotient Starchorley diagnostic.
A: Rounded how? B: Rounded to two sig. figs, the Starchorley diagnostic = 0.96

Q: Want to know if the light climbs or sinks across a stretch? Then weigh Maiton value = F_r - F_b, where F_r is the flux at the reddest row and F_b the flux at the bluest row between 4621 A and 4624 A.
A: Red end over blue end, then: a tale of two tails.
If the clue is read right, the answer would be -0.44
